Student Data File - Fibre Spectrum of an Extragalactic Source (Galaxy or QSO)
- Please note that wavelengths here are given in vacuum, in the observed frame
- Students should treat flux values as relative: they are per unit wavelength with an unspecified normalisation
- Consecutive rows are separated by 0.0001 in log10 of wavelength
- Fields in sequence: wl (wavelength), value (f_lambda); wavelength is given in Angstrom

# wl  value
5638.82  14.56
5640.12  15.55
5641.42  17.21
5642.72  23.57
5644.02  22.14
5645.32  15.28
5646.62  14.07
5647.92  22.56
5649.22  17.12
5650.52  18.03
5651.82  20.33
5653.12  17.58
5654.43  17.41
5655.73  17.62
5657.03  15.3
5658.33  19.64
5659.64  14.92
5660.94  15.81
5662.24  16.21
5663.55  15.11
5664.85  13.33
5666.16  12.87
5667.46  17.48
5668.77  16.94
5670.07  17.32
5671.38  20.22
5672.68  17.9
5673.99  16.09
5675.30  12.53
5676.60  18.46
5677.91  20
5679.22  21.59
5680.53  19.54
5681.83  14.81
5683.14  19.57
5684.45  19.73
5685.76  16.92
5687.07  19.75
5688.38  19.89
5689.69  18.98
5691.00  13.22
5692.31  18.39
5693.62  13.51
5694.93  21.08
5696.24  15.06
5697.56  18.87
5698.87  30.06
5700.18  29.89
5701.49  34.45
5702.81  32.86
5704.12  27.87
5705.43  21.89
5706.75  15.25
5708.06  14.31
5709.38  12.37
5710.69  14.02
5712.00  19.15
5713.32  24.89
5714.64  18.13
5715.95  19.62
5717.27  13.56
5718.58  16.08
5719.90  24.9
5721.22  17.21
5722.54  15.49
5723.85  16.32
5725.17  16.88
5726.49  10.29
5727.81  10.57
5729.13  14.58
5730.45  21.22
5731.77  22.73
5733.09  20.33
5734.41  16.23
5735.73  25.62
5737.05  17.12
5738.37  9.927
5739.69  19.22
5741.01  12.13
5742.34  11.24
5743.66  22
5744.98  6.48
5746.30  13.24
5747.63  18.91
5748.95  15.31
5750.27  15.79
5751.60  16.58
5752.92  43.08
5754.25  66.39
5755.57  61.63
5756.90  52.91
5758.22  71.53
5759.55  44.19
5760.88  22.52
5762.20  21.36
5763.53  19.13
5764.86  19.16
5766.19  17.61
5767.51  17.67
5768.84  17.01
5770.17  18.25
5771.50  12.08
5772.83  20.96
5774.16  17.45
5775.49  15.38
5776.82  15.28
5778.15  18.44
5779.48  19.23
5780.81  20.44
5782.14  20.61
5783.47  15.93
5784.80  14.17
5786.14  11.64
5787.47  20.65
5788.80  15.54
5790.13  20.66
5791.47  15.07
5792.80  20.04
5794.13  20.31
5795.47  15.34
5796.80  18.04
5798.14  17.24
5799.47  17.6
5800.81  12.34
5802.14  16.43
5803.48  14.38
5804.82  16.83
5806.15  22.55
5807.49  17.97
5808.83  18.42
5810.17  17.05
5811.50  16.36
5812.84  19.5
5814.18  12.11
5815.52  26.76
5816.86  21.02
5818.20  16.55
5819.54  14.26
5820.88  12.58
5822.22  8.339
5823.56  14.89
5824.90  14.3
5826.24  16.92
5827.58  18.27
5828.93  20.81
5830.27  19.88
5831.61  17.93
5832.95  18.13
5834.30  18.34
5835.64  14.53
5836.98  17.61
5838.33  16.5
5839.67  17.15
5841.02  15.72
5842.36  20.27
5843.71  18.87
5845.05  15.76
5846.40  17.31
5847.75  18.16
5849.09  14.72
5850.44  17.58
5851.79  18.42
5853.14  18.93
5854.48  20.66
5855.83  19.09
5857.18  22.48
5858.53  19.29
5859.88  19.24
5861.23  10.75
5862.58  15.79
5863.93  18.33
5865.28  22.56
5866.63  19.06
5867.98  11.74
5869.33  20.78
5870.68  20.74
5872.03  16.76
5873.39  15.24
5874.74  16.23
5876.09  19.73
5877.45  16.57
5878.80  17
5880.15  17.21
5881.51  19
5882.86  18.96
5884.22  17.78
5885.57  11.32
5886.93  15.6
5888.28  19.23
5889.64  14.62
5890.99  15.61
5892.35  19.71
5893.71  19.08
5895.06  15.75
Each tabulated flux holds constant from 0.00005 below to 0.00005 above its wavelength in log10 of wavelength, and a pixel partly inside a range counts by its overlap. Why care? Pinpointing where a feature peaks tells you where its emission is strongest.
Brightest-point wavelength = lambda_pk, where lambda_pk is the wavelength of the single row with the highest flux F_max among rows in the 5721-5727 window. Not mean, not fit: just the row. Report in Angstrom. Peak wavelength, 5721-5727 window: 5721.22 Angstrom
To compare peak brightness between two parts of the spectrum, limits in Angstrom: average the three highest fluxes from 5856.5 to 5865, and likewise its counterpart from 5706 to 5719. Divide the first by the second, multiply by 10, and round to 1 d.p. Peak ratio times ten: 9.6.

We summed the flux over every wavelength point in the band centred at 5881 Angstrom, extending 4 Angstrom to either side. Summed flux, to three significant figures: 107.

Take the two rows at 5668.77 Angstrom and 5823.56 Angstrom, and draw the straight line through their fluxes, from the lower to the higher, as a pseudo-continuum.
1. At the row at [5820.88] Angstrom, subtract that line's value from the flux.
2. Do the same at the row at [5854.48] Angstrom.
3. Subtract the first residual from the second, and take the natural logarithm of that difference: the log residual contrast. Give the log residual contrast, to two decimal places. 2.14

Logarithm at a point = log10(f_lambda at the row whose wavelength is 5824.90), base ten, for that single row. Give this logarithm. 1.16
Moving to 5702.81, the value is 1.52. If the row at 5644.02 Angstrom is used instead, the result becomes 1.35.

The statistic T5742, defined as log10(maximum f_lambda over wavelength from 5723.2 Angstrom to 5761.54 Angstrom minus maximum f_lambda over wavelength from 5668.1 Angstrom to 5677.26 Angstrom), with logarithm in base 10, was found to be 1.71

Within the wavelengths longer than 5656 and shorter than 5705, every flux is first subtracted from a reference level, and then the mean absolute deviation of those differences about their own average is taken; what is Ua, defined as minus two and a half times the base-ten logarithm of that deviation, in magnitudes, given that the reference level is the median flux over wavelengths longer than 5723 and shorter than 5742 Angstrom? -1.4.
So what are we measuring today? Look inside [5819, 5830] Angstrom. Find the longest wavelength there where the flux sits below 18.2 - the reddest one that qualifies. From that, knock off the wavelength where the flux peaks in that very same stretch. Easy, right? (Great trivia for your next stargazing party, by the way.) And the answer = -2.7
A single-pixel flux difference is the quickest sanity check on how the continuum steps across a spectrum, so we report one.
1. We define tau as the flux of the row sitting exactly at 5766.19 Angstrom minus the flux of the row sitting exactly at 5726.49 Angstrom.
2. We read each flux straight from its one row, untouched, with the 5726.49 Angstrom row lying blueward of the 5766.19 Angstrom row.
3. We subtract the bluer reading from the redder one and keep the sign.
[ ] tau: 7.3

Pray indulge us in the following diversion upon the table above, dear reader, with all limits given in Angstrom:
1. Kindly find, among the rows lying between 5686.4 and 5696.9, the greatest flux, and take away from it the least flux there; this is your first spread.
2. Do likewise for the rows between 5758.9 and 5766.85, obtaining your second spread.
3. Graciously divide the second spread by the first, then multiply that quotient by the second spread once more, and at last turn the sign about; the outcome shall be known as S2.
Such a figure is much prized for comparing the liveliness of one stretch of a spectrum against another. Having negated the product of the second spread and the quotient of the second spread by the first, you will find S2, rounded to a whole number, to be -90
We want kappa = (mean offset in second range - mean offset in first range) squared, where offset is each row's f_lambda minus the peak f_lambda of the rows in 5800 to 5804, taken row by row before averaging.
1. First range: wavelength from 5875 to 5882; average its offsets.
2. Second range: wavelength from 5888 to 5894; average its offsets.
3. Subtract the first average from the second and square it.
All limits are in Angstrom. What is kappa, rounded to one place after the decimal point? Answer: 0.1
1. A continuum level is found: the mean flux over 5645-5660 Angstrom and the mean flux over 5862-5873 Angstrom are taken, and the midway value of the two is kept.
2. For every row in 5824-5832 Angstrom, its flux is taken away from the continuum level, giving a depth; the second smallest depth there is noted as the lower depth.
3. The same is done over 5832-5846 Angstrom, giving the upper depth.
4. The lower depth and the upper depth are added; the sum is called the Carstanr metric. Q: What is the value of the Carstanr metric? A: -3.0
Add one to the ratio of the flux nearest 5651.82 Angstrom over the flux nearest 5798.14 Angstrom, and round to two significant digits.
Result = 2.2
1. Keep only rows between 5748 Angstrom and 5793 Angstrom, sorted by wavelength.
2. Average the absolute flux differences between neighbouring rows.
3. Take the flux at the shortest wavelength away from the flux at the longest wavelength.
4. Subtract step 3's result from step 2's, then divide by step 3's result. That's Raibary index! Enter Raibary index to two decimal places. 0.31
